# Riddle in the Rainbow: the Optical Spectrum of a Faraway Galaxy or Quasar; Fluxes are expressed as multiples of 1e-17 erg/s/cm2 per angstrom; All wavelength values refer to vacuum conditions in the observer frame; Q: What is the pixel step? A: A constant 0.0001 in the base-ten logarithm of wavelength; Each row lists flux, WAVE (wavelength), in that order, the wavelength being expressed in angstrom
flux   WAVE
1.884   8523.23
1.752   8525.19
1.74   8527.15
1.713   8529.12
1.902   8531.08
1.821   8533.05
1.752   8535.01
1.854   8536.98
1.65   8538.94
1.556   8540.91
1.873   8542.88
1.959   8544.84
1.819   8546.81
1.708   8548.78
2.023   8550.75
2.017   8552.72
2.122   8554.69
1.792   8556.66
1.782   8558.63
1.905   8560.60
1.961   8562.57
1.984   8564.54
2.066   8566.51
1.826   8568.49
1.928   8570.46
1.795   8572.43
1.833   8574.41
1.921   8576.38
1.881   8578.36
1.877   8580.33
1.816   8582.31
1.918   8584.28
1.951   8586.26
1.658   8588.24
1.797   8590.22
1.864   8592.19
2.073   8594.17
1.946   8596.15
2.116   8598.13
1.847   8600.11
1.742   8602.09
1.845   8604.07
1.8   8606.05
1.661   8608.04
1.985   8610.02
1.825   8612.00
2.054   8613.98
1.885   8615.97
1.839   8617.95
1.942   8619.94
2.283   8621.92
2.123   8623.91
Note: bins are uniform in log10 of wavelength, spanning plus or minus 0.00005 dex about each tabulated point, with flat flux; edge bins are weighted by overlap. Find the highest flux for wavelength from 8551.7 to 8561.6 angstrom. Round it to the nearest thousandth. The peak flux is 2.122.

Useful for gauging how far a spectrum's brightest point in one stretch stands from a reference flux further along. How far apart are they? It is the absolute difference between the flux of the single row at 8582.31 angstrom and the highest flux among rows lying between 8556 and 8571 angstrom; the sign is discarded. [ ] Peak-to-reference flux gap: 0.25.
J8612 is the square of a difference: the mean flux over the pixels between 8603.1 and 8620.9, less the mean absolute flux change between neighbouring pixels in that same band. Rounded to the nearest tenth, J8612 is 3.0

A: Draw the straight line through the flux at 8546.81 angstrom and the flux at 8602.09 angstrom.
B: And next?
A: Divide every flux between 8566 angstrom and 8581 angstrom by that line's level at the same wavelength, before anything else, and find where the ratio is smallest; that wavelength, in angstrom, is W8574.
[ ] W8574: 8572.43 angstrom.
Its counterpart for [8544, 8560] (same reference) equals 8548.78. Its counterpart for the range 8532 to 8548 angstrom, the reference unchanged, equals 8540.91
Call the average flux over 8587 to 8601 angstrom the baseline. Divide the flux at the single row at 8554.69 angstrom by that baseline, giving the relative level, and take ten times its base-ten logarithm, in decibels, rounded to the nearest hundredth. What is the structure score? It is 0.48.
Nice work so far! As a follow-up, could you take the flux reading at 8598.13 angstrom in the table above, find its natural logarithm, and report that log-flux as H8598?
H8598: 0.75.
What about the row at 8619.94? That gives 0.66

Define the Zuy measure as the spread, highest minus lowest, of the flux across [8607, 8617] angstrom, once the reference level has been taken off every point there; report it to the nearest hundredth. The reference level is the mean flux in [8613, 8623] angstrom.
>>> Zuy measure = 0.39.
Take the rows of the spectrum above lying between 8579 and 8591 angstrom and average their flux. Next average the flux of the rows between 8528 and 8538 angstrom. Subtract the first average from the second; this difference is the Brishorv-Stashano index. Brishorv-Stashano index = -0.03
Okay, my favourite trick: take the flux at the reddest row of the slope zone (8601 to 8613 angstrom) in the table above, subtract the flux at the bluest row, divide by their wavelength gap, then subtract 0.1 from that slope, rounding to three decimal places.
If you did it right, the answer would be -0.092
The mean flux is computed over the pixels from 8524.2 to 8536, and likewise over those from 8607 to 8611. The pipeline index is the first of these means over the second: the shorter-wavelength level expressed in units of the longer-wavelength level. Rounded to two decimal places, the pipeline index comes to 0.98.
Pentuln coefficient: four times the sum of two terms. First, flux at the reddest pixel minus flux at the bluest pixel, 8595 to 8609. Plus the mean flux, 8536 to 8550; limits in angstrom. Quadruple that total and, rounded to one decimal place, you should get 6.0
